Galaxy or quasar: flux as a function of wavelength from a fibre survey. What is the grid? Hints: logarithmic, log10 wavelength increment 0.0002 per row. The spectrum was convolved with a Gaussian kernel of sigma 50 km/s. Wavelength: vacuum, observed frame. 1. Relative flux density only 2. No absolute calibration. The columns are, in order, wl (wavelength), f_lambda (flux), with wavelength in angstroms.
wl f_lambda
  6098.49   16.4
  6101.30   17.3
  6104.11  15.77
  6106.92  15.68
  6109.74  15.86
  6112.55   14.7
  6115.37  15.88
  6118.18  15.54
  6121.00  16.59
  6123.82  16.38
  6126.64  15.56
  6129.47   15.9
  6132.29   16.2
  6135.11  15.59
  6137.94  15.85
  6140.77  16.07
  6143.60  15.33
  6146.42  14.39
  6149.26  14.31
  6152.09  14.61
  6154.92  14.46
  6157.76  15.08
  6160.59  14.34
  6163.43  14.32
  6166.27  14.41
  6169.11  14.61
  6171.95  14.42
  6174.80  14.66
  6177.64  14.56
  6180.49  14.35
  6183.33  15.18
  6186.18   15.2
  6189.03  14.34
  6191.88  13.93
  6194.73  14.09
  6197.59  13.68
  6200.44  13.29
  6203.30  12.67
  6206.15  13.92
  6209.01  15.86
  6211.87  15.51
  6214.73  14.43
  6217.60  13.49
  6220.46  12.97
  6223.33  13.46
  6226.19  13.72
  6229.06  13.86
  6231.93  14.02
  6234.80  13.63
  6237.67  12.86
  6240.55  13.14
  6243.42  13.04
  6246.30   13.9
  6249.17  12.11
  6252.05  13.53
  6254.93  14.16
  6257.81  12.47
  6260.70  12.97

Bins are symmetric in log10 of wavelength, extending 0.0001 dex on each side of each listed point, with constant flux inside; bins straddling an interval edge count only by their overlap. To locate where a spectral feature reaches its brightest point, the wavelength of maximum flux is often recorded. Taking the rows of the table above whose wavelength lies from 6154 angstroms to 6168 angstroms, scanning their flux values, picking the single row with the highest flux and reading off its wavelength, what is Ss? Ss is 6157.76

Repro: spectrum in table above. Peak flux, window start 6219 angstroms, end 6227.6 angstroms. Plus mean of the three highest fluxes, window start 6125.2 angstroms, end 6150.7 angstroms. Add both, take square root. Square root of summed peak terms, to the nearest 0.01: 5.46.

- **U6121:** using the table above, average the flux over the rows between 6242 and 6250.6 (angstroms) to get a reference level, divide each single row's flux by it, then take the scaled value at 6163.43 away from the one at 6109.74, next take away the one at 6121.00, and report -1.16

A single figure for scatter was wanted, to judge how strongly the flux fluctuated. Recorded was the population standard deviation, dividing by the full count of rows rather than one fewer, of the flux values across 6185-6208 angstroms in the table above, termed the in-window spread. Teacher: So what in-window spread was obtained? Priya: 0.69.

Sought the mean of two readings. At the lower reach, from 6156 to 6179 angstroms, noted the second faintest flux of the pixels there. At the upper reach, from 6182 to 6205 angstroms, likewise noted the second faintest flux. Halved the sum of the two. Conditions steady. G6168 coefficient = 13.8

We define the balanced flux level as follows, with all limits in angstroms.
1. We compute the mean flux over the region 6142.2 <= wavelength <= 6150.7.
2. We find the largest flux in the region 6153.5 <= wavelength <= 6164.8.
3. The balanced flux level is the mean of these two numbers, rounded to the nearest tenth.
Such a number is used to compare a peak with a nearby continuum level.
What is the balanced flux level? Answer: 14.9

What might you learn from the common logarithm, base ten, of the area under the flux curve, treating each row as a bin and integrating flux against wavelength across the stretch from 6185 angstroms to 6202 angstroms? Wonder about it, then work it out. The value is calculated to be 2.38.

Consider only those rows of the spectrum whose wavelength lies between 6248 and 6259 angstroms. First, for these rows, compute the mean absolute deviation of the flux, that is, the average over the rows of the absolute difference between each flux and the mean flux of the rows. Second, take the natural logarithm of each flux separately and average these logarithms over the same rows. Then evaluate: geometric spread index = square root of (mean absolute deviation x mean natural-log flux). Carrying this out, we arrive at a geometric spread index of 1.4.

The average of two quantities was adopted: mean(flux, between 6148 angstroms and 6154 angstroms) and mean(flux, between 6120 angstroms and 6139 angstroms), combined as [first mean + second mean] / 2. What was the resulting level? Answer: 15.2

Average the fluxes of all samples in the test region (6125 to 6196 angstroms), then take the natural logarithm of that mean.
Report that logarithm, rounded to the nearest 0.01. 2.70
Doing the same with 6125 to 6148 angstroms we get 2.75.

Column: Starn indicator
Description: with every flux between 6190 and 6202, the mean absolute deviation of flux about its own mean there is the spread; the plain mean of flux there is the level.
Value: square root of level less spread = 3.67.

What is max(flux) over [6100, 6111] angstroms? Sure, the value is 17.3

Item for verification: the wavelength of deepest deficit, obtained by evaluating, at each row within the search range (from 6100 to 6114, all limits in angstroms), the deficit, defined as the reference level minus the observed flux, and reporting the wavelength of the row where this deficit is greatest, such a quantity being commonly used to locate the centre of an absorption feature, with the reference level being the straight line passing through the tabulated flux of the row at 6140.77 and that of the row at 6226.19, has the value 6112.55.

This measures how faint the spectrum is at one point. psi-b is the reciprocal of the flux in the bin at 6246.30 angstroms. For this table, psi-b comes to 0.0719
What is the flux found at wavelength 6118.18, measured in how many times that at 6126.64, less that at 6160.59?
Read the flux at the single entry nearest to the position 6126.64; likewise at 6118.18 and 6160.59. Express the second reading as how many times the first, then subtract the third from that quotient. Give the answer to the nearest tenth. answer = -13.3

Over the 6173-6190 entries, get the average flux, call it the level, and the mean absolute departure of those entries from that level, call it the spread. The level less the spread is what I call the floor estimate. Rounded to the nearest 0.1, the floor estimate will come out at 14.4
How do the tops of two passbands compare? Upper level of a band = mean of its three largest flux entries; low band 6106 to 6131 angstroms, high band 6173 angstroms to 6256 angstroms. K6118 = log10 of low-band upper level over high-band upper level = 0.021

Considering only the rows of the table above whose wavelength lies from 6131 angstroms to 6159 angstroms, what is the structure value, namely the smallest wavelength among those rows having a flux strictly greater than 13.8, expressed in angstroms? 6132.29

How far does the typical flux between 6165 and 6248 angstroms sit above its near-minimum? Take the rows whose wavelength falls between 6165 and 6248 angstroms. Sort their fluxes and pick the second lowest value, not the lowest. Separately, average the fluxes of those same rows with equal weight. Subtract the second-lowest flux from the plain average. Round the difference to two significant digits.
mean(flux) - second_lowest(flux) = 1.2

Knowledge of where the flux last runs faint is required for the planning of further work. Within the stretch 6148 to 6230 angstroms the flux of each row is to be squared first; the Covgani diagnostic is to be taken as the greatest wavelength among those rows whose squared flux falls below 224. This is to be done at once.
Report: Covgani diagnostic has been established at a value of 6229.06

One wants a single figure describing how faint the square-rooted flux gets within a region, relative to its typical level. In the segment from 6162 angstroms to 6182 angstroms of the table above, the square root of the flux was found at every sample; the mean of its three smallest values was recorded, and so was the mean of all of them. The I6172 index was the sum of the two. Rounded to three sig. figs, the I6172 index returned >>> 7.59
